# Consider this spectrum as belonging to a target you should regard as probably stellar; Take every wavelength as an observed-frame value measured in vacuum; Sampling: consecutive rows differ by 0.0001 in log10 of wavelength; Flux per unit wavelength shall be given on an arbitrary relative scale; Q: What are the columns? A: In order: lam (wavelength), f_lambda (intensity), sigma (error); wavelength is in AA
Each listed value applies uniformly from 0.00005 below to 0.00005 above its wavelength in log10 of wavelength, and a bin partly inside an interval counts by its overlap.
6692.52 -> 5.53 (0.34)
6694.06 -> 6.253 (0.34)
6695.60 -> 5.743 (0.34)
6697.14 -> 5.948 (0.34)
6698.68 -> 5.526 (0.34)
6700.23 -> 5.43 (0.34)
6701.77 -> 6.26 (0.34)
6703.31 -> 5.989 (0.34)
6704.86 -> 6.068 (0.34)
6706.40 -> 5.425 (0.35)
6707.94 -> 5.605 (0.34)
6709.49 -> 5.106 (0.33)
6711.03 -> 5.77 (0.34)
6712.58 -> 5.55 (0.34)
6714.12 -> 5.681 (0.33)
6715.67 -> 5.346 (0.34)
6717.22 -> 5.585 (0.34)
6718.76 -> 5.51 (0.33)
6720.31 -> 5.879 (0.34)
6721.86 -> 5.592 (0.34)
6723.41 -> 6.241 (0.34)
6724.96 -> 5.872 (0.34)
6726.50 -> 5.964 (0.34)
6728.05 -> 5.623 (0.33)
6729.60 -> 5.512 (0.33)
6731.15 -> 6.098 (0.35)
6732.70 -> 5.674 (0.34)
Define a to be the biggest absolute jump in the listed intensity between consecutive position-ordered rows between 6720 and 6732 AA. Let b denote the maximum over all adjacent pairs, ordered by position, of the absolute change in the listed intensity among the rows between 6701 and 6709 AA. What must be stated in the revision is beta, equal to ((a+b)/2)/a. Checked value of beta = 1.00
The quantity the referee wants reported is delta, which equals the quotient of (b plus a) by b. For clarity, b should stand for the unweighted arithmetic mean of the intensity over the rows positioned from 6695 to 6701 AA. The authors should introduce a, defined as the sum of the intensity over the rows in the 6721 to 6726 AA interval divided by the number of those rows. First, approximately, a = 5.90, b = 5.66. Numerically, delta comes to 2.04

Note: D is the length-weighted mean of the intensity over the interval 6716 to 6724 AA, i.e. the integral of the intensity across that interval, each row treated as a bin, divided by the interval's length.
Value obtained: 5.72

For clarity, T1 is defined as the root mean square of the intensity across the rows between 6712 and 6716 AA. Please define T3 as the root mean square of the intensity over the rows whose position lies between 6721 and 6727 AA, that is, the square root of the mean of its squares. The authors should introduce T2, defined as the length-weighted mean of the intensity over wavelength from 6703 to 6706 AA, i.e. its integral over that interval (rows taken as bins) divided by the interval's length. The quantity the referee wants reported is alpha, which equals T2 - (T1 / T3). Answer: 5.02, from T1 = 5.53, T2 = 5.96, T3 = 5.9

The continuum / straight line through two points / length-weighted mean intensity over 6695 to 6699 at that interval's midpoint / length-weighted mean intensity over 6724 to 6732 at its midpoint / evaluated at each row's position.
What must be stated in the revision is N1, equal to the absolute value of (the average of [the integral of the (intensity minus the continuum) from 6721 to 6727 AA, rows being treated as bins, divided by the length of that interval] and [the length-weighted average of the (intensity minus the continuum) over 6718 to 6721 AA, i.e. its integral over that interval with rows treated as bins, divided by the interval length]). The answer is 0.01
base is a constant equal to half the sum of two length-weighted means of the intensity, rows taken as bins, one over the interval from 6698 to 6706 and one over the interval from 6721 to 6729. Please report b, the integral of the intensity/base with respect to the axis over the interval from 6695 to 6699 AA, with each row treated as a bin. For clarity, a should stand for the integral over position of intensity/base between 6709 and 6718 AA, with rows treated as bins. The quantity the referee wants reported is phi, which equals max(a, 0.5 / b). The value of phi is 8.5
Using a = 8.5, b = 3.9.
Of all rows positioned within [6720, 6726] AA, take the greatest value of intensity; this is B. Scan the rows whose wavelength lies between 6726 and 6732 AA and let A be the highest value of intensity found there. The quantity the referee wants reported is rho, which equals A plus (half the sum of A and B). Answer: 12.3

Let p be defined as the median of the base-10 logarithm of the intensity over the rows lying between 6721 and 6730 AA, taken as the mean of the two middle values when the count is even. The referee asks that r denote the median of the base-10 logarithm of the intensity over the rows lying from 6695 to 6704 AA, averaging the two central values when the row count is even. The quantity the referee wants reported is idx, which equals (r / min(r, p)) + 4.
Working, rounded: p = 0.759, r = 0.767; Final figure 5.01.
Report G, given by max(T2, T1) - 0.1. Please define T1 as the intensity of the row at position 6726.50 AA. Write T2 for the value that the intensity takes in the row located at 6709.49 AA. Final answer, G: 5.86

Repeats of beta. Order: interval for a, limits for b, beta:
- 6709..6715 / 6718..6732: 0.99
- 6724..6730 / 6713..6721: 1.04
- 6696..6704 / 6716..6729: 0.89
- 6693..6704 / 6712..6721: 0.72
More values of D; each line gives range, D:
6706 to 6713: 5.49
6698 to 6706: 5.84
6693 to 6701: 5.77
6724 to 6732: 5.83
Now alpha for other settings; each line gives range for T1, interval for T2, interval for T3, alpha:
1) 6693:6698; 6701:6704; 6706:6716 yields 5.05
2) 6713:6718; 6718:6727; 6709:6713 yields 4.83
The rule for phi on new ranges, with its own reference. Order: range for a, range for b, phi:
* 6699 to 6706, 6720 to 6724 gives 7.0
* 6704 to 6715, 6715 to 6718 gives 10.5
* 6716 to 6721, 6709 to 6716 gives 4.8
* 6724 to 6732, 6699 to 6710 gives 8.0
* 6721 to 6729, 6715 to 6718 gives 8.0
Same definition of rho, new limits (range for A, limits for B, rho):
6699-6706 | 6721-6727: 12.5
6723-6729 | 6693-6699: 12.5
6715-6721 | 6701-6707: 11.9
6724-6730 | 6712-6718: 11.8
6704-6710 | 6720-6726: 12.2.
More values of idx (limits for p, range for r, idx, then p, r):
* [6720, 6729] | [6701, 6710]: 5.00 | 0.769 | 0.763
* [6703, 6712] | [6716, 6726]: 5.00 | 0.755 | 0.758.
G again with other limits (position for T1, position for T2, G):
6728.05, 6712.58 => 5.52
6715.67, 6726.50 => 5.86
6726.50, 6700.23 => 5.86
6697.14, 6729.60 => 5.85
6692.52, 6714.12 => 5.58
